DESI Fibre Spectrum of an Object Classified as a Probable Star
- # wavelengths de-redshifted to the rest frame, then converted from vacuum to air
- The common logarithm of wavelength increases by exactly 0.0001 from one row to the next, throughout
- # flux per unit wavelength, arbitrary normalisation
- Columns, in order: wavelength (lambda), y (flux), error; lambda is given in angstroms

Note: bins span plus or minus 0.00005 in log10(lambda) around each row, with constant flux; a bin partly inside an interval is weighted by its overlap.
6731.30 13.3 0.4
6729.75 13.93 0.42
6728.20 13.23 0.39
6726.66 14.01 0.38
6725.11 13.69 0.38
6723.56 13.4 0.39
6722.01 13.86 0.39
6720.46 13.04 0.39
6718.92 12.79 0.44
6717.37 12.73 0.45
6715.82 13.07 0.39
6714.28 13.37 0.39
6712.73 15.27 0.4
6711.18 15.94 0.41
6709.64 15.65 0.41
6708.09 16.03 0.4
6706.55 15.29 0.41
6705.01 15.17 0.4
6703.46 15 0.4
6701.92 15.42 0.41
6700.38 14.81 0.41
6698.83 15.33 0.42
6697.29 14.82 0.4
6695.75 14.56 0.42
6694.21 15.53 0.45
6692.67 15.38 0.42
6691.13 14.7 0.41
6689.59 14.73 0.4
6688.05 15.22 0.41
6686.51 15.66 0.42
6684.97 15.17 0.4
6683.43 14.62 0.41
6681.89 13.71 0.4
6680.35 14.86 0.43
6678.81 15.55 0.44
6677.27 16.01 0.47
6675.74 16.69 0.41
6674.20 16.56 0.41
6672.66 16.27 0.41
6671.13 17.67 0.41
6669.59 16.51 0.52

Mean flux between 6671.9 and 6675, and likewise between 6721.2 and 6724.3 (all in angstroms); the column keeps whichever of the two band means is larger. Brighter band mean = 16.4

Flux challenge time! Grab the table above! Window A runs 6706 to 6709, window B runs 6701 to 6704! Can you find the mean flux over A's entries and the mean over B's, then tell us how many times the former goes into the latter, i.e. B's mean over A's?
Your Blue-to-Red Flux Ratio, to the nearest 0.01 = 0.97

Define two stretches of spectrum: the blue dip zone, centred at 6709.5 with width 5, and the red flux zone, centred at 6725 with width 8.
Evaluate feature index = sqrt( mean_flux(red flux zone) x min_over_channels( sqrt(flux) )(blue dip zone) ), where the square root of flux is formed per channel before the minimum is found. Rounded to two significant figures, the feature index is 7.3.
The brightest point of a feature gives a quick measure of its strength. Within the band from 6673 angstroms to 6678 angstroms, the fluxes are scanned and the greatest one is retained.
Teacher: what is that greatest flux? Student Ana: 16.69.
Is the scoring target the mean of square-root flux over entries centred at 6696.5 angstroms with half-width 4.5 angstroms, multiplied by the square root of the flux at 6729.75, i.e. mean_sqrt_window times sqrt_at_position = 14.5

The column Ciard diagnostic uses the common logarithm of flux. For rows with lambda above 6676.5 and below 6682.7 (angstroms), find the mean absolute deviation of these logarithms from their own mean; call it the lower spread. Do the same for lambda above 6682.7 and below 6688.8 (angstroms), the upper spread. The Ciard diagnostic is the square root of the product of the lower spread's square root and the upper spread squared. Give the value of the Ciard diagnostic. 0.0030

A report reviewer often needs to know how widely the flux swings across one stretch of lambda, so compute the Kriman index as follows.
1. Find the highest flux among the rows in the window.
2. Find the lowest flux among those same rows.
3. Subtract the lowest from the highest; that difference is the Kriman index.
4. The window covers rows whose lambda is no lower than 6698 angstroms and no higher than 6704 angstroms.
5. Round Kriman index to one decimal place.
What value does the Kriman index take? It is 0.6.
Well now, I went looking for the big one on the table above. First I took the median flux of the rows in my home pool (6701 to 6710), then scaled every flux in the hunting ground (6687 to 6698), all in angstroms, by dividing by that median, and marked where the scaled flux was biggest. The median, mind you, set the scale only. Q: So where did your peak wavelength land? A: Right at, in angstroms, 6694.21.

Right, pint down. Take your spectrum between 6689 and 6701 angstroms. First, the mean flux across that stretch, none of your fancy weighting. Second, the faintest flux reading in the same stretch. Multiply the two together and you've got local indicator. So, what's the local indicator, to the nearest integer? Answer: 218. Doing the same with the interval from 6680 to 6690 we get 204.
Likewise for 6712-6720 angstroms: 171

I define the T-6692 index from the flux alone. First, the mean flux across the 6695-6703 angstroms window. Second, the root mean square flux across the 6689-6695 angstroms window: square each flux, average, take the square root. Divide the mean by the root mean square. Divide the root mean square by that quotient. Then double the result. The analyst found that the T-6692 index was 30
